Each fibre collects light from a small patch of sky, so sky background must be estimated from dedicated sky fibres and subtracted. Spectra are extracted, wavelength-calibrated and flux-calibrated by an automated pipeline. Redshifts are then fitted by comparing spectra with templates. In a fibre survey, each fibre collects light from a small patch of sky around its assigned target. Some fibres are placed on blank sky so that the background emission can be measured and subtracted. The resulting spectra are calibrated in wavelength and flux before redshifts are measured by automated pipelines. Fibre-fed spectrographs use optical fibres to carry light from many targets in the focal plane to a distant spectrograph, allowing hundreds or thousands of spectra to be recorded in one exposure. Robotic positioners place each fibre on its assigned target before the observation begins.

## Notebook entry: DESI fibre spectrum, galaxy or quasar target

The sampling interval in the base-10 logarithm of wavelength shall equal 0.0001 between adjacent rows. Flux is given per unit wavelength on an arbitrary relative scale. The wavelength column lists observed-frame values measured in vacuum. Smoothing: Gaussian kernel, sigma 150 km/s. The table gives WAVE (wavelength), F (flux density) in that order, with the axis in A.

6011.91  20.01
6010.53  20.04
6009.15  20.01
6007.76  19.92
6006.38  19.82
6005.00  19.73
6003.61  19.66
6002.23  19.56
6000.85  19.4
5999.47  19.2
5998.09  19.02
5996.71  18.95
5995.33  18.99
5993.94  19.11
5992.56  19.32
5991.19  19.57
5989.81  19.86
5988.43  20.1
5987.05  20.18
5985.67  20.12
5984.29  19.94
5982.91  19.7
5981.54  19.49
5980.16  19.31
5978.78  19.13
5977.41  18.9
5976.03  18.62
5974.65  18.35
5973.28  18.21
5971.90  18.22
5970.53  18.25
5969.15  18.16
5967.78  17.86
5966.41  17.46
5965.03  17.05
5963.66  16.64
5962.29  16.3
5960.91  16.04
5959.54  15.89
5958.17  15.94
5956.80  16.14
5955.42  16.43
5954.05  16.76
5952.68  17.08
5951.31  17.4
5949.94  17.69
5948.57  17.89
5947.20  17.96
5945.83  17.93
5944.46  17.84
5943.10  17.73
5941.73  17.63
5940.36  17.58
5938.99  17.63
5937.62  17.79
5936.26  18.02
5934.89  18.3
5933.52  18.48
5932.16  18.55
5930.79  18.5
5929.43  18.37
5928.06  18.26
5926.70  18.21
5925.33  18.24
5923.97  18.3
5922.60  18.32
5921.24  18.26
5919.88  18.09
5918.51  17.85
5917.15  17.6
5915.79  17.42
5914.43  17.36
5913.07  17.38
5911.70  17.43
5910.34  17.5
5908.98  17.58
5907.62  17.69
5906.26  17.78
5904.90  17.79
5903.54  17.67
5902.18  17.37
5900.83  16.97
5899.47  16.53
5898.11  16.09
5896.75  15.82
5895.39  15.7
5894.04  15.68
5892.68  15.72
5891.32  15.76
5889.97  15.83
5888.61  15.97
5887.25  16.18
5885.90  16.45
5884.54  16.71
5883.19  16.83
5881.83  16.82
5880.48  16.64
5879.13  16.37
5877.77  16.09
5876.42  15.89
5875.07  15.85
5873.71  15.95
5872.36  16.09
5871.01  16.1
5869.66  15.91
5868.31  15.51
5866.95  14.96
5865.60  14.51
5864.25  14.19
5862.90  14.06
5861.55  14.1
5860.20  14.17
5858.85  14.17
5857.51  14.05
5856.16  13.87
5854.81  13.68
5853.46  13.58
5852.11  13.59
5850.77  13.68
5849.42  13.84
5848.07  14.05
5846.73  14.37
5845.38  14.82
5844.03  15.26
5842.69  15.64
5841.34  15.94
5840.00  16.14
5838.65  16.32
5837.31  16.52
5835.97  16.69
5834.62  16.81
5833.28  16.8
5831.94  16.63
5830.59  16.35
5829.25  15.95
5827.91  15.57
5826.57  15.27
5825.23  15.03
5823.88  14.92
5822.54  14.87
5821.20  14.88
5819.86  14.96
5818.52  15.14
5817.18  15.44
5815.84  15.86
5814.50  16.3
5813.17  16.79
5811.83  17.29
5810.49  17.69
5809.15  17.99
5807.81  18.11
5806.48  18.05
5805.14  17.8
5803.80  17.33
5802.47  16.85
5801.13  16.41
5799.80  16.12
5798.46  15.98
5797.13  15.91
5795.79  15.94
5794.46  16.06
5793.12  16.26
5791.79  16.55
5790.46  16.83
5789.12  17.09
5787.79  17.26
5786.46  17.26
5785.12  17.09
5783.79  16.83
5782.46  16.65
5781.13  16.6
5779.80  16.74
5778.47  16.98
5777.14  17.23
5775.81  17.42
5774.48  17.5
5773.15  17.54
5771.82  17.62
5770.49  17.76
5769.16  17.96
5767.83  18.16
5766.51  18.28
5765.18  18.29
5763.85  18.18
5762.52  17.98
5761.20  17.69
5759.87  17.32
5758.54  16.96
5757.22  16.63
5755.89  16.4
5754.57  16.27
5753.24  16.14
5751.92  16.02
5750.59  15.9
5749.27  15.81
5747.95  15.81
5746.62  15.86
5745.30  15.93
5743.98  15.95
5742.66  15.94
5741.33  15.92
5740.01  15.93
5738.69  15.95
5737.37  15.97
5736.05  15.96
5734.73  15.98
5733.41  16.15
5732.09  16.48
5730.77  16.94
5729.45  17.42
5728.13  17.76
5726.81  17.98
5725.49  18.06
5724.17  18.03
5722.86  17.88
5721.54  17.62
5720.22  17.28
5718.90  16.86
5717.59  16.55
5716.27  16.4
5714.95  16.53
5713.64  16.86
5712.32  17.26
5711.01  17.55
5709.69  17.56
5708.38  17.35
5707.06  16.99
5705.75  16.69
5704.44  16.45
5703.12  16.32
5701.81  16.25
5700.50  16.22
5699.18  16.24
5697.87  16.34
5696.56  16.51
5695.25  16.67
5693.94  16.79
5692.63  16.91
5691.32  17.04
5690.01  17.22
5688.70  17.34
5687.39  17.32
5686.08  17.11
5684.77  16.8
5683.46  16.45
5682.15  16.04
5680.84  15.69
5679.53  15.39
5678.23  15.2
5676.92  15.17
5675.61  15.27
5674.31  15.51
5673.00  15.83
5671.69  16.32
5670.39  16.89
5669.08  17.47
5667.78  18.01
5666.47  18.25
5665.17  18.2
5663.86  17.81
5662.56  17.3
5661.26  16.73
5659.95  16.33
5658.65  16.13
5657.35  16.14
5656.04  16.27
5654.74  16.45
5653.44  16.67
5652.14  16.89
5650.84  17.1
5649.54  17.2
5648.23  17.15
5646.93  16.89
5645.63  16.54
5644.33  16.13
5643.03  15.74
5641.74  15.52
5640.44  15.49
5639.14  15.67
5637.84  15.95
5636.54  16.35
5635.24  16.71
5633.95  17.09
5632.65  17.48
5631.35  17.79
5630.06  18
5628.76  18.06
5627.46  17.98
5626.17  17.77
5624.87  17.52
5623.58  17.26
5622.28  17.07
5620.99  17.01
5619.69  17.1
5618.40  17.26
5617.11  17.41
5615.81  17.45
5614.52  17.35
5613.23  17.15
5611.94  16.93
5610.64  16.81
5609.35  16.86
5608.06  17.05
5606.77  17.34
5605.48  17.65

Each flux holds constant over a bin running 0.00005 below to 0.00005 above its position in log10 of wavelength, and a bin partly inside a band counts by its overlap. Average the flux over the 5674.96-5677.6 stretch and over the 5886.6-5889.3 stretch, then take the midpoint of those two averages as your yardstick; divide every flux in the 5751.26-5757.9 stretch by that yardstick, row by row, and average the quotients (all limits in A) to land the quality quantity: 1.04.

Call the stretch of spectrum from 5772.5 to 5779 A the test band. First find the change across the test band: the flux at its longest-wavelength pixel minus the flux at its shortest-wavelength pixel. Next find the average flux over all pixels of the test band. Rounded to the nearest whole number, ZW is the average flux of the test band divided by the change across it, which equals -31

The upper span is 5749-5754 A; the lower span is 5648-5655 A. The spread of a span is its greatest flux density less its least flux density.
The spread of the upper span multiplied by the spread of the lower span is 0.25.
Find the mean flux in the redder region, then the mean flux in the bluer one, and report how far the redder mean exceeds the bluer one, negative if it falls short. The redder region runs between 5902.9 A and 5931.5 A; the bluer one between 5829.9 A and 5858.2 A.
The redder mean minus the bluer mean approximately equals 2.7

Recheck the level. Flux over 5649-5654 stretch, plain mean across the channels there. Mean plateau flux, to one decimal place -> 17.0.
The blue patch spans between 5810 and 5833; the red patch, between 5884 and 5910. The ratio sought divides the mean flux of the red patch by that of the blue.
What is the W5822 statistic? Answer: 1.05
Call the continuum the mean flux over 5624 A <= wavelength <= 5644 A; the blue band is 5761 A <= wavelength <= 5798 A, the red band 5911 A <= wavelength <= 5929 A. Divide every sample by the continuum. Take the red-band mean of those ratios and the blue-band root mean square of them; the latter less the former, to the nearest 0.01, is -0.04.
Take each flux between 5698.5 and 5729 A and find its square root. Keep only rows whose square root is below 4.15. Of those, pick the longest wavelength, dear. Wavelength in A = 5718.90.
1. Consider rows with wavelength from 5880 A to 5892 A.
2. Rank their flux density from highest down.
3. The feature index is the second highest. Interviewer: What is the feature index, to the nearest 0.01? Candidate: 16.82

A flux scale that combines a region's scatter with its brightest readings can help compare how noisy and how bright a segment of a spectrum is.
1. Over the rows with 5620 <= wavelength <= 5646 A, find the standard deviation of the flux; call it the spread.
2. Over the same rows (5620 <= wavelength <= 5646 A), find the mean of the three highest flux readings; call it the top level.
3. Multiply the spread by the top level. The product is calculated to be 16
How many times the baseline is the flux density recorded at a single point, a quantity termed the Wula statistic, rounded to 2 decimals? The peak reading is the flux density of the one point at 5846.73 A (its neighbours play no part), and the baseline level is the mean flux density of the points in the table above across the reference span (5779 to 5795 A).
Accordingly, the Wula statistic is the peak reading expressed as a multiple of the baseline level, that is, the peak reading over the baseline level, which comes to 0.86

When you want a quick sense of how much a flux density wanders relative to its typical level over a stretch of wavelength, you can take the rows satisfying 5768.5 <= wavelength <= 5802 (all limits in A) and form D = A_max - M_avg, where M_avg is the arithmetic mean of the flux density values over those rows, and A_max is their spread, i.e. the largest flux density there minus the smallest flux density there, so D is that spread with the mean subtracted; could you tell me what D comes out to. -14.8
